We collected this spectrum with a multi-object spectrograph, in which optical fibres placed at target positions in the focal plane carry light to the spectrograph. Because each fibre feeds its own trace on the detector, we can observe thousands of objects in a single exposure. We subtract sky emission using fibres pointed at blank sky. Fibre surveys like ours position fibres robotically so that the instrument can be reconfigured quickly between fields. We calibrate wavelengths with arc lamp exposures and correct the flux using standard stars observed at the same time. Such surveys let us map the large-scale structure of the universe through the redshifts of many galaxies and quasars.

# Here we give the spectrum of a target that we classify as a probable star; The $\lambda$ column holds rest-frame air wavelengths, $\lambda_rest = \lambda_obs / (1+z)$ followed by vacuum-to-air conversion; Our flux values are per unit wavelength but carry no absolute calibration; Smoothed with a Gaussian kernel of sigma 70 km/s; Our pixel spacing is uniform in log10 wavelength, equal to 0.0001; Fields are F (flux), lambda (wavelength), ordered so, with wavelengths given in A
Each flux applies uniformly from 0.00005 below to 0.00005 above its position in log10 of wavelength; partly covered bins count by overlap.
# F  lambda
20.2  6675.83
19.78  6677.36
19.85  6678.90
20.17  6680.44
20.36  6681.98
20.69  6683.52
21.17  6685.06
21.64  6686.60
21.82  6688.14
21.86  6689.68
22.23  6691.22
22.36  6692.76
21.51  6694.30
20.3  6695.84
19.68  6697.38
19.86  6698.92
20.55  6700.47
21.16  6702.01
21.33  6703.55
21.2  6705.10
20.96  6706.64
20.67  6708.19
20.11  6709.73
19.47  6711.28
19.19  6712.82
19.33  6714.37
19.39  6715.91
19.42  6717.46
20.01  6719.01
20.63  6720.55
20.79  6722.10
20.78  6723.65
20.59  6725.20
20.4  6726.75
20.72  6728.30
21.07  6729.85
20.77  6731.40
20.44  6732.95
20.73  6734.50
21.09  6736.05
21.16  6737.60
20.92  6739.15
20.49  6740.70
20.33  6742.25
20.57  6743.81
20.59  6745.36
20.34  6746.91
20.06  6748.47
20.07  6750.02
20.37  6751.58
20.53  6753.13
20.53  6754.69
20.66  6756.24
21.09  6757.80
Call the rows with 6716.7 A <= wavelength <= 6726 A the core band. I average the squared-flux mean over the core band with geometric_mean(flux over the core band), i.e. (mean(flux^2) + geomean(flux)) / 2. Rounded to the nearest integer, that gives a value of 218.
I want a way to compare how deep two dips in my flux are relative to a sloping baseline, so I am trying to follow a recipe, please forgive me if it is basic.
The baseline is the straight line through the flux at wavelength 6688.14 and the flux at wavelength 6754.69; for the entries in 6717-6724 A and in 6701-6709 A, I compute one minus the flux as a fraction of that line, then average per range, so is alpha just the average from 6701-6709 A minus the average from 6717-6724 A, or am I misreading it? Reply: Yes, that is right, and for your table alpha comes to -0.02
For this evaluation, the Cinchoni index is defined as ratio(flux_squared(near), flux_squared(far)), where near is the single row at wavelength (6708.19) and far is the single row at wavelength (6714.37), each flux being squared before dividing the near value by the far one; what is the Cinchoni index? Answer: 1.14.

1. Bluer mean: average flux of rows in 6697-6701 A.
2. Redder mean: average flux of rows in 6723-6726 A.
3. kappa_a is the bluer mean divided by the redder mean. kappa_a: 0.97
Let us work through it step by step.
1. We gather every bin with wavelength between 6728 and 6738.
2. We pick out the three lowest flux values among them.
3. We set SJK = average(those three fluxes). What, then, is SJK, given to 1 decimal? 20.6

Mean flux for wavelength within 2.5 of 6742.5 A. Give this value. 20.5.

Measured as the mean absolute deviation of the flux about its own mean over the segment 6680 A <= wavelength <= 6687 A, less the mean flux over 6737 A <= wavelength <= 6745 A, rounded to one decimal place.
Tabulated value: -20.2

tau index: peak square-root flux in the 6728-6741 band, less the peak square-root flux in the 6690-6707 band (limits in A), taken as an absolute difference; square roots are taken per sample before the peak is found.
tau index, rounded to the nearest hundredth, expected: 0.13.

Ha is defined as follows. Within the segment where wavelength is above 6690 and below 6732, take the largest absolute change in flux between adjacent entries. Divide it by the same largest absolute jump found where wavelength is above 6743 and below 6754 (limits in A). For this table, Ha 4.0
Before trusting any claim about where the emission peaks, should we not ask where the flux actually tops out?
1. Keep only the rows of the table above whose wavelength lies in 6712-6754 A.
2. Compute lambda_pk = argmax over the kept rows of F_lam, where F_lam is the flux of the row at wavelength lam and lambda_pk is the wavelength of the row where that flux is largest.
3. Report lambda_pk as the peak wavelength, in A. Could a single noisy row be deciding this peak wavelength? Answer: 6737.60 A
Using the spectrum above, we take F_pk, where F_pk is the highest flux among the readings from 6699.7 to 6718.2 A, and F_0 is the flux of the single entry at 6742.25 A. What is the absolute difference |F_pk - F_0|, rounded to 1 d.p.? 1.0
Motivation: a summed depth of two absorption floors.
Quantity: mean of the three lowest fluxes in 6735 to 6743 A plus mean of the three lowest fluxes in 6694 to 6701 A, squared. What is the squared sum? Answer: 1642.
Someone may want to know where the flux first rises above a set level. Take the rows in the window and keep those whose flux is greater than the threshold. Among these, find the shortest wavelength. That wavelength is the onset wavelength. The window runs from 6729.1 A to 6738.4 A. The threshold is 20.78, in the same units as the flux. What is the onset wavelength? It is 6729.85 A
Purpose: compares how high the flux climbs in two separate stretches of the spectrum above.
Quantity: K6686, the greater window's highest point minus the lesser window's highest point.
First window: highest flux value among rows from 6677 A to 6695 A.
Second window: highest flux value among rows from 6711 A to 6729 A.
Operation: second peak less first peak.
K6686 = -1.6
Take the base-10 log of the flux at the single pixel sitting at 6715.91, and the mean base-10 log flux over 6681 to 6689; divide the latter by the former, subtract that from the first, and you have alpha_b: 0.259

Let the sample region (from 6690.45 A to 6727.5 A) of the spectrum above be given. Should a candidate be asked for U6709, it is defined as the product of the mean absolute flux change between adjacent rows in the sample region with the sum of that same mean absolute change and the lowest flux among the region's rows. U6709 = 7.3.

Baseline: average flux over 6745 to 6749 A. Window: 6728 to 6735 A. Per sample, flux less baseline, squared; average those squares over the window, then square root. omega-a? 0.5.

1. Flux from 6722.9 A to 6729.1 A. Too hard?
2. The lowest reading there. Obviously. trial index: 20.4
